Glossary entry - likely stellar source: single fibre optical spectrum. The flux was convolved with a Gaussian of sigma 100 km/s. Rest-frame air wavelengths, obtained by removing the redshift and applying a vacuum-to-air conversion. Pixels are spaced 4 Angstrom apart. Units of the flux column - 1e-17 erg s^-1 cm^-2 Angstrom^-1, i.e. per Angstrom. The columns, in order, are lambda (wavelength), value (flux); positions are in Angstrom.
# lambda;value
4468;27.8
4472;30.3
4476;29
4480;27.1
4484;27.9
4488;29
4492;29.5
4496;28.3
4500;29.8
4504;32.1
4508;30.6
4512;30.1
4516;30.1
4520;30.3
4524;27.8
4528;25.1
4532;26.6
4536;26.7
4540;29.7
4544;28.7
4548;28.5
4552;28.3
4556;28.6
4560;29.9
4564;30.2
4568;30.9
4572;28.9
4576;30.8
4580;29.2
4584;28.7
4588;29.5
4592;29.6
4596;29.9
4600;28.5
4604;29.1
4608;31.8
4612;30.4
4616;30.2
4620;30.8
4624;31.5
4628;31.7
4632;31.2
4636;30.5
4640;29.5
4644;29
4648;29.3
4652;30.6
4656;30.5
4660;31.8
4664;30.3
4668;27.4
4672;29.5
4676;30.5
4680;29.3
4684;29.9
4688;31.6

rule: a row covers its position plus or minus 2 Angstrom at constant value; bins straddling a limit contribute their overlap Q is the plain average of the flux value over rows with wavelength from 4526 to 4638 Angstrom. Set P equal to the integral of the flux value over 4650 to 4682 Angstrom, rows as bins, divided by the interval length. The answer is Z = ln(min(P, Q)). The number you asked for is 3.38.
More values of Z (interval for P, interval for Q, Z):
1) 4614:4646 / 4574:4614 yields 3.39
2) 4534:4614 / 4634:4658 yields 3.38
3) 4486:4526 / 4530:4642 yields 3.39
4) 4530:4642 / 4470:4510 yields 3.38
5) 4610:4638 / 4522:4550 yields 3.32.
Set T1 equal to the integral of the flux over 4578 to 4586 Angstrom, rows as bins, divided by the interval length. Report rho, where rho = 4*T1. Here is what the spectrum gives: 116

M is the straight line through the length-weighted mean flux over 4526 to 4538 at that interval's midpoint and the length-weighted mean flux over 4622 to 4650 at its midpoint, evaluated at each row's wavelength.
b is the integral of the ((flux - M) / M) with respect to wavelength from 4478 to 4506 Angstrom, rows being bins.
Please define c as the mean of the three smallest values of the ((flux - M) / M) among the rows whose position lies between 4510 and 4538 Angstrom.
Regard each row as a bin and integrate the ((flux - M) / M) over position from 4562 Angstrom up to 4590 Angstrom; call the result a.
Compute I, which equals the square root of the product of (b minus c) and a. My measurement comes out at 3.1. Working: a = 1.82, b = 5.2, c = 0.00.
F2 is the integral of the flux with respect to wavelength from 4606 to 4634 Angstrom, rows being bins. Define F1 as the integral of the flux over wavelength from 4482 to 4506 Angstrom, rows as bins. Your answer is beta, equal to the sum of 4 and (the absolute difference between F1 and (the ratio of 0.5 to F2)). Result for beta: 710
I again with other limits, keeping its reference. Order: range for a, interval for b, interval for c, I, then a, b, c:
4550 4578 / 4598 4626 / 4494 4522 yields 1.3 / 2.26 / 0.9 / 0.17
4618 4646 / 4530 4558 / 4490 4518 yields 0.7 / 0.36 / 1.6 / 0.17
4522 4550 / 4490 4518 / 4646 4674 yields 2.8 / 1.37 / 5.7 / -0.09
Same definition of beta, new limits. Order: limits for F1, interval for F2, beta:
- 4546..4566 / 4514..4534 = 586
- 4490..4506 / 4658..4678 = 483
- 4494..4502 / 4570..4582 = 236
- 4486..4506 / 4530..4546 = 599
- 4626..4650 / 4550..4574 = 729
